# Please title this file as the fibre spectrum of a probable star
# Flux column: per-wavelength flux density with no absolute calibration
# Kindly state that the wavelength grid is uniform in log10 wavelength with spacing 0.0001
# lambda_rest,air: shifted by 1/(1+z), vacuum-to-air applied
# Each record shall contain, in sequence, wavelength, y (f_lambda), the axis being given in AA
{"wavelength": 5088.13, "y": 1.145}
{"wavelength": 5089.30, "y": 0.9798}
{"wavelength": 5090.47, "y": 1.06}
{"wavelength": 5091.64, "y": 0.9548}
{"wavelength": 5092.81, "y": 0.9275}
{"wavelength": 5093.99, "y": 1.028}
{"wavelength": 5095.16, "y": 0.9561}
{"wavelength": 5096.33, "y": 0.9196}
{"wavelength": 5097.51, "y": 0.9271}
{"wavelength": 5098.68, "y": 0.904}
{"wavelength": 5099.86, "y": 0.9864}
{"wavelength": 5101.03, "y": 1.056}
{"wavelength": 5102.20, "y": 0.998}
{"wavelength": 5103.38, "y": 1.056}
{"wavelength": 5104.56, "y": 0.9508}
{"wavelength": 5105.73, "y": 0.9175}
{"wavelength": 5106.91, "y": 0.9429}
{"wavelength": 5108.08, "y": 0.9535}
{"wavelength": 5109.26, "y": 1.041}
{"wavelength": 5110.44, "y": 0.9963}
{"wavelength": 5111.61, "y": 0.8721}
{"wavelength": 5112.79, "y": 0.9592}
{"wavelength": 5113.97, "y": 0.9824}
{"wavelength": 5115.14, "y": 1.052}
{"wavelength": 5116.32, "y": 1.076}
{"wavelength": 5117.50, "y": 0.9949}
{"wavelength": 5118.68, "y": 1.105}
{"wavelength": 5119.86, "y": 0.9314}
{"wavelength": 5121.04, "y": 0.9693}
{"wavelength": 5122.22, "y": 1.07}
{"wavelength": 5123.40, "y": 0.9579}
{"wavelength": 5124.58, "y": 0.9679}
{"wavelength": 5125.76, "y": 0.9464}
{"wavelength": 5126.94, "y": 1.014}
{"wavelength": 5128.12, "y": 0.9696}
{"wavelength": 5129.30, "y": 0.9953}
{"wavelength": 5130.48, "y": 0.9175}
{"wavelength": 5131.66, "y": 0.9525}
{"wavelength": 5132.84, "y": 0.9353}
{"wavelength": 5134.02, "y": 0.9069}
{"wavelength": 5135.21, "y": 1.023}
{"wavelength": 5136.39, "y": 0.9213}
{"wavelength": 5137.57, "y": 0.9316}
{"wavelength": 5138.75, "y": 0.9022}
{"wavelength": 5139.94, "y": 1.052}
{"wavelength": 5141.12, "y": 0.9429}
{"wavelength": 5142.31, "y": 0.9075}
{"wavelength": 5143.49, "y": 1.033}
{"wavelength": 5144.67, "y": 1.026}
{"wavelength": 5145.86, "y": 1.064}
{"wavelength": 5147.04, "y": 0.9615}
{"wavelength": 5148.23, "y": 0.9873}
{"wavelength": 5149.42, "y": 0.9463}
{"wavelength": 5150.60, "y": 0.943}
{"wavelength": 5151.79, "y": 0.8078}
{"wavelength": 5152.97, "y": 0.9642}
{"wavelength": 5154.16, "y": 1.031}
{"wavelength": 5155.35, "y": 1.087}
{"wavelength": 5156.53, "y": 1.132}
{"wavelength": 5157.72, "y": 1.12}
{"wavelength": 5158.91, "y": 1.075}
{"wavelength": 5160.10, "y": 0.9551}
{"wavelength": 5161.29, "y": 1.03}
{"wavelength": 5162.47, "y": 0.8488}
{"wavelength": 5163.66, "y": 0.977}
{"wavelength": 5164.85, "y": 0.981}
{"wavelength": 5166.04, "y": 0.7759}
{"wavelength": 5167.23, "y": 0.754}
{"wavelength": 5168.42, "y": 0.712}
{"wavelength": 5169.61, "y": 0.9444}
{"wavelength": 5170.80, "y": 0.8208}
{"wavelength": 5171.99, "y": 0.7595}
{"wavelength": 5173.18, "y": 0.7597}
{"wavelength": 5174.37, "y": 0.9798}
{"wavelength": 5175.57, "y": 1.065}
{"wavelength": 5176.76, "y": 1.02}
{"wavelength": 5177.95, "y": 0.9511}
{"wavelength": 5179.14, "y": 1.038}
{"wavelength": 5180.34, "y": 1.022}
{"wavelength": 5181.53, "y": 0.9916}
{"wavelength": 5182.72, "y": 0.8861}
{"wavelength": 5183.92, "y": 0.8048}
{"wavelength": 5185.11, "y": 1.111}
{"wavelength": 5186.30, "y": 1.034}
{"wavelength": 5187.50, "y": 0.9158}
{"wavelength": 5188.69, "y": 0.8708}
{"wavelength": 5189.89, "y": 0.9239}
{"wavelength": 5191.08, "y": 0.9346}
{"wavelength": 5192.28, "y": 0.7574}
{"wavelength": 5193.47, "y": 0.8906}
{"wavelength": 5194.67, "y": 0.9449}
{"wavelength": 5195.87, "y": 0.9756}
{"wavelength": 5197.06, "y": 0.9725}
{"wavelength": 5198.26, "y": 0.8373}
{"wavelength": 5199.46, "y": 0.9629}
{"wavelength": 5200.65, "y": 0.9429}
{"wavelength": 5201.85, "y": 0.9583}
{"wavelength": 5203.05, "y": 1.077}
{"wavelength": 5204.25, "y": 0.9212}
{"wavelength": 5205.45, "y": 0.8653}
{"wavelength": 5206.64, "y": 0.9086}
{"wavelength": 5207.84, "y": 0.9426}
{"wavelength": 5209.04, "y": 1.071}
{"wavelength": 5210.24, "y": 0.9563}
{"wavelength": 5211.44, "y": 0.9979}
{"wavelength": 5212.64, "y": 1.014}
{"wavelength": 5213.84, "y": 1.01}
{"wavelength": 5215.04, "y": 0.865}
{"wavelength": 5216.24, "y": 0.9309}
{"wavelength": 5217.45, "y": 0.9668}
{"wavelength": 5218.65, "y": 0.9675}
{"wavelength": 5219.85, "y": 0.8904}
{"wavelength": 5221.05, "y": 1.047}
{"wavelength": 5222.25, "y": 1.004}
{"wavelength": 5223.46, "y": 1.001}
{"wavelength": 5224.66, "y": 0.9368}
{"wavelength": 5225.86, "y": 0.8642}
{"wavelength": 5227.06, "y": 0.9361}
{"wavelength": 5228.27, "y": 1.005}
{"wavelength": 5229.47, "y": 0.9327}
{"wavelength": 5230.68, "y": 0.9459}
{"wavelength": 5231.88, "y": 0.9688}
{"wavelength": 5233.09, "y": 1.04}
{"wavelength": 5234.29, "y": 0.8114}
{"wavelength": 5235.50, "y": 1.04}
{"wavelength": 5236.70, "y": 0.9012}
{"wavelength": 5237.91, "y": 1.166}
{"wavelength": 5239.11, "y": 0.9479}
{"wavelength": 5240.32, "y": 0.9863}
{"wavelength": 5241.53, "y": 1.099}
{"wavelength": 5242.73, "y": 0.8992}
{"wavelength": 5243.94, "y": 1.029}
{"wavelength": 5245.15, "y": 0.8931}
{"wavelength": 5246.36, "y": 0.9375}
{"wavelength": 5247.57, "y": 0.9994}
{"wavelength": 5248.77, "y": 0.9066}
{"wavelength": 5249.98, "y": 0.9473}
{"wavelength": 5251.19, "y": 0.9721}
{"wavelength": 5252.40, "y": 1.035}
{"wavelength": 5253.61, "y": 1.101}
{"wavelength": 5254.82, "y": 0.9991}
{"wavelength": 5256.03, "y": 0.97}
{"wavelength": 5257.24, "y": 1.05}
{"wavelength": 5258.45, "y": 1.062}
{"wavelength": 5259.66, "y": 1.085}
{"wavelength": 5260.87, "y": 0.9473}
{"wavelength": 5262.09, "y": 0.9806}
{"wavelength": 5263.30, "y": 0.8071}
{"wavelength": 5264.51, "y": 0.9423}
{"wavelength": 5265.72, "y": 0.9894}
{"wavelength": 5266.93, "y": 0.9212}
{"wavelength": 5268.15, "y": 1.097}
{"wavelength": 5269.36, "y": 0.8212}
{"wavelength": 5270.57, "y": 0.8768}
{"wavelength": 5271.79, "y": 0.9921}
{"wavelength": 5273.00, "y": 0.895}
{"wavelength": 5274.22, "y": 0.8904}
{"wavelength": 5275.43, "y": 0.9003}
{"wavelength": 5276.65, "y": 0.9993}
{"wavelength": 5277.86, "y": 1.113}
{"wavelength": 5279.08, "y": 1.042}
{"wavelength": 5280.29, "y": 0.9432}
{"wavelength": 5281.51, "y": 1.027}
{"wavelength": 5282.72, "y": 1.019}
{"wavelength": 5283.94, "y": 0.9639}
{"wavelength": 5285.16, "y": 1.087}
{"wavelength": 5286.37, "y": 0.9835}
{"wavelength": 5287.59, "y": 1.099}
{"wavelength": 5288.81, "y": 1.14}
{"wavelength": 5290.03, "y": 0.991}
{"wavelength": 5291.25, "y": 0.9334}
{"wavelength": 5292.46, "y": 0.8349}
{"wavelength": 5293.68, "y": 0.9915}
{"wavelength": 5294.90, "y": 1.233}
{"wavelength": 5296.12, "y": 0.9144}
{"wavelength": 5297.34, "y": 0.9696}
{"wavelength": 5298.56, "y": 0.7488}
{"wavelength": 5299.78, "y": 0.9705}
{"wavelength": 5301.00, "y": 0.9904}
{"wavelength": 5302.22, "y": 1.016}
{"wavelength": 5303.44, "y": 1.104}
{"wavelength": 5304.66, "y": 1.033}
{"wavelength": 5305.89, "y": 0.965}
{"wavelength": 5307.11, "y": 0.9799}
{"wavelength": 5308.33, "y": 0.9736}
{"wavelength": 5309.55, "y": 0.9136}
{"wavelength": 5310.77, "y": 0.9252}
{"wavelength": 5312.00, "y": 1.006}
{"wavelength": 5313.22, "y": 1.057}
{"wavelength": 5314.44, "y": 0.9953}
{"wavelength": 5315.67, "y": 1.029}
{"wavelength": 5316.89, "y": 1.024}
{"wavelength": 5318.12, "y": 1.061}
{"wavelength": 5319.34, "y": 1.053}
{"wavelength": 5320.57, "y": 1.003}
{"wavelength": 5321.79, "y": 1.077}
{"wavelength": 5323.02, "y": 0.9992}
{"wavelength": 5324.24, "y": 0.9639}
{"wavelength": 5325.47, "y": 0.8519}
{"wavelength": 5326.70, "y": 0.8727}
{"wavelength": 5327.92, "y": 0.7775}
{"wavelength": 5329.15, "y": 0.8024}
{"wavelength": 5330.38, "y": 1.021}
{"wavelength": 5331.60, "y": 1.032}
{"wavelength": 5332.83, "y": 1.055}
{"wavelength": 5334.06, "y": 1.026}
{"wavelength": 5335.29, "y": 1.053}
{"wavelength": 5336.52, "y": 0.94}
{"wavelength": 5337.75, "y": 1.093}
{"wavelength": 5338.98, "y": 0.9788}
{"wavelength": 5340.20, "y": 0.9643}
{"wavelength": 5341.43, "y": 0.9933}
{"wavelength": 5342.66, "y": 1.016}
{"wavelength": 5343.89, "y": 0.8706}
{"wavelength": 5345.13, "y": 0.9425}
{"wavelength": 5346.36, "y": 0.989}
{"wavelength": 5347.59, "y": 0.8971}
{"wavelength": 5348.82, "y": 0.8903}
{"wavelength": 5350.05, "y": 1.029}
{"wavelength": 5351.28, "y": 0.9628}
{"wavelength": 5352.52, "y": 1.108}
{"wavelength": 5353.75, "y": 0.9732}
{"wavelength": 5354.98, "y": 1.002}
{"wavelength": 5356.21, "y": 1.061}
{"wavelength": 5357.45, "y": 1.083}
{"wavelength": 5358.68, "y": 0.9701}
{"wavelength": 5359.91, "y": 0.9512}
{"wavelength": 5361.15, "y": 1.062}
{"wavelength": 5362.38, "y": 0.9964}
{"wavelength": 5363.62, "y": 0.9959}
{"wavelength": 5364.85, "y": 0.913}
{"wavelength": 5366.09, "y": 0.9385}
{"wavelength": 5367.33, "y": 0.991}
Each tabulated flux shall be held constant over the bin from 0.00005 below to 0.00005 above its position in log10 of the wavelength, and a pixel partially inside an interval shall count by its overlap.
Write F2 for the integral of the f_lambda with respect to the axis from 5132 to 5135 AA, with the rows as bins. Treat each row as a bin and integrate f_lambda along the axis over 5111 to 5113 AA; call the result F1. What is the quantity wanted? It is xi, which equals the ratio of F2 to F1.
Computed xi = 1.5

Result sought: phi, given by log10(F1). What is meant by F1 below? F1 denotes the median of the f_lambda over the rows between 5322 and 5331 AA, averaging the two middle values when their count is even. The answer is -0.06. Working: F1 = 0.87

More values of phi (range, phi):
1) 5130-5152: -0.03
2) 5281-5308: 0.00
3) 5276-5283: 0.01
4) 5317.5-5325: 0.01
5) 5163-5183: -0.02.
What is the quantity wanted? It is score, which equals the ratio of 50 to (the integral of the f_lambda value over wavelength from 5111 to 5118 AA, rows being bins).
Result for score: 7.2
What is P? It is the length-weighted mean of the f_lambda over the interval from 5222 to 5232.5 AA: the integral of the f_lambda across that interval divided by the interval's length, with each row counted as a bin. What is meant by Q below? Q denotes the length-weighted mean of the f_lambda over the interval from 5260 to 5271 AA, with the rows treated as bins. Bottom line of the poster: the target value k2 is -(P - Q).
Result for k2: -0.017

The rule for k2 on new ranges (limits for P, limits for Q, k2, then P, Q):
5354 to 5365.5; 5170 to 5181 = -0.067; 1.00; 0.935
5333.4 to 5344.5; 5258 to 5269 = -0.017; 0.99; 0.976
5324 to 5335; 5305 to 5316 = 0.047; 0.94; 0.982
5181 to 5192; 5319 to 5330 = -0.004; 0.94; 0.932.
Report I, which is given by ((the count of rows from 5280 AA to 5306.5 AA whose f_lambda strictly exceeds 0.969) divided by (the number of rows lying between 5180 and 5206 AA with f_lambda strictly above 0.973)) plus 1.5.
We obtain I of 4.00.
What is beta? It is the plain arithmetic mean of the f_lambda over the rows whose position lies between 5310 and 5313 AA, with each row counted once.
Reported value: 0.97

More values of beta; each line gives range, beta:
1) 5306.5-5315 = 0.98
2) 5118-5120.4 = 1.02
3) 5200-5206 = 0.95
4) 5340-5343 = 0.99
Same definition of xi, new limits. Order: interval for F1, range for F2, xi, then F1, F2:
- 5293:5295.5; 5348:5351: 1.0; 2.8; 2.9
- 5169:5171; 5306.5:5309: 1.4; 1.8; 2.4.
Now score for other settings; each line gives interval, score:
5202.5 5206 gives 15.0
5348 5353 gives 10.1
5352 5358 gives 8.0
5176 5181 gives 9.9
